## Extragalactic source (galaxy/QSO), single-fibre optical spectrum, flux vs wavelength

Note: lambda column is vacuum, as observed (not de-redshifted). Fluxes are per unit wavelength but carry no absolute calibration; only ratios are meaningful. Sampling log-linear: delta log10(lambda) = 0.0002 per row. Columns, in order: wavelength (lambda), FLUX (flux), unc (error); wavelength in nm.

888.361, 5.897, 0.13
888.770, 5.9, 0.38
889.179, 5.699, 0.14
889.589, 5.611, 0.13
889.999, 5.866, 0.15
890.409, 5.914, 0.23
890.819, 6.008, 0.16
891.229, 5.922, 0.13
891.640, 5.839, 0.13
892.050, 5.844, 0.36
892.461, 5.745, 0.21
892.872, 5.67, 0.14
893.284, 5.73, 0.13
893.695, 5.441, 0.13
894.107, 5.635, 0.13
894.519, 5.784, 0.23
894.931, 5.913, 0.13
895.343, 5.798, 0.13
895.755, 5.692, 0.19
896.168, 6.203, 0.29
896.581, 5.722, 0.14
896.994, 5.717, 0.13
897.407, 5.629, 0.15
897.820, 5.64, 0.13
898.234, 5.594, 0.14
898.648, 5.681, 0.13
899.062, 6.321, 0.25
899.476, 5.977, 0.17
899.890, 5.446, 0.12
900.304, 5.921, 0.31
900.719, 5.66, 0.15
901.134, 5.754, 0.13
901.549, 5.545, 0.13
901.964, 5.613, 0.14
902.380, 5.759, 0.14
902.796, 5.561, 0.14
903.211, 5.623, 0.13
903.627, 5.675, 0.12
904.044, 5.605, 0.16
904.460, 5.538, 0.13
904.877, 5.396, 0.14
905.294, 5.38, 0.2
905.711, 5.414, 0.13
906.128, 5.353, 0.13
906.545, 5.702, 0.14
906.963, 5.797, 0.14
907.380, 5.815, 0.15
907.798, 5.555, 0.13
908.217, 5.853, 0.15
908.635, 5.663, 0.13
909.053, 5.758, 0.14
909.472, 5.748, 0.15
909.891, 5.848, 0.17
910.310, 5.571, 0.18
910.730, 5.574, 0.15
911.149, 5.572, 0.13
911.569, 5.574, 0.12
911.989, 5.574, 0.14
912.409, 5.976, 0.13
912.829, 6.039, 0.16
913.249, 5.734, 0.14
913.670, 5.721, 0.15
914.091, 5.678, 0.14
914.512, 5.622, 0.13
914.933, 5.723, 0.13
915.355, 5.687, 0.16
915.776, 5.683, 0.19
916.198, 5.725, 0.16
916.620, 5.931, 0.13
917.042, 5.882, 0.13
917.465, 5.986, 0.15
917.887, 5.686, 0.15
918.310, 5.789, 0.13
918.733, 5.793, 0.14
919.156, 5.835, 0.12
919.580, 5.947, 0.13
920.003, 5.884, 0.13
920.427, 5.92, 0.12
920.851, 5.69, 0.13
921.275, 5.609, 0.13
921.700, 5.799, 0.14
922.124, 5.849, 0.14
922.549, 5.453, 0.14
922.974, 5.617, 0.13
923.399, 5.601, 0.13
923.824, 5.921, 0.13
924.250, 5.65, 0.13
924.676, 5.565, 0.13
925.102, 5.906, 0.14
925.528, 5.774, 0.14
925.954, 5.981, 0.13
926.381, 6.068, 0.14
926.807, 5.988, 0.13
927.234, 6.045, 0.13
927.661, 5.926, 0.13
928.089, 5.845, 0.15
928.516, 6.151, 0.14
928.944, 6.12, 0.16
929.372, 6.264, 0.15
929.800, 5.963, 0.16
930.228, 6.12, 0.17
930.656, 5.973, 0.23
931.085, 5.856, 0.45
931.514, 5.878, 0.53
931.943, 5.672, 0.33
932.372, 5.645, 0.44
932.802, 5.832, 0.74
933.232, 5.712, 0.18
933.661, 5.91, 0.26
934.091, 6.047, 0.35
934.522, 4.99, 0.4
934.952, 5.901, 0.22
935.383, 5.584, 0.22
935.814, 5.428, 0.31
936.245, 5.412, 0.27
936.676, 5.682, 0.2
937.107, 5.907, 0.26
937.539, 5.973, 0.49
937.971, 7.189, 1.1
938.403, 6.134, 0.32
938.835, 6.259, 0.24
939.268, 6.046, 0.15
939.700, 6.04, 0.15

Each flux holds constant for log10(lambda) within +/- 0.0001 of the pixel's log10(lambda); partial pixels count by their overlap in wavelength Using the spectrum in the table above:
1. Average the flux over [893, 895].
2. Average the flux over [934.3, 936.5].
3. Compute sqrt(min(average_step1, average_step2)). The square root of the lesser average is 2.34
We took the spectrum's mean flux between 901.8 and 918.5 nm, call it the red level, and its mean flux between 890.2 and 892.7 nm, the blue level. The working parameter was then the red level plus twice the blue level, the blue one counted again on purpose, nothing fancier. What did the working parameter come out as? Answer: 17.4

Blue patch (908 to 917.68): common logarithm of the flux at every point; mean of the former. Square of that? 0.576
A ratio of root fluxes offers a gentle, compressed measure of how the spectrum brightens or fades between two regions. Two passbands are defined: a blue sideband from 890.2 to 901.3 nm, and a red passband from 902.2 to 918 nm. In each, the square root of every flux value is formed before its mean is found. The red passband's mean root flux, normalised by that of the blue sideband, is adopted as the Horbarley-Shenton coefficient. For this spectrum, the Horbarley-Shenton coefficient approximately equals 0.99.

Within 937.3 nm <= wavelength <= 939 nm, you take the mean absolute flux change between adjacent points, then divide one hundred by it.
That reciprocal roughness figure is 125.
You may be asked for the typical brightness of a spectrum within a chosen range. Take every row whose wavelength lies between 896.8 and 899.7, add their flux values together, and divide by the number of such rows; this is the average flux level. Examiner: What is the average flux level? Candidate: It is 5.79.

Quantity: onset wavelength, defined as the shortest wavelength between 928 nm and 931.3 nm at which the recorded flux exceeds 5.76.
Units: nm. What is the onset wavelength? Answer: 928.089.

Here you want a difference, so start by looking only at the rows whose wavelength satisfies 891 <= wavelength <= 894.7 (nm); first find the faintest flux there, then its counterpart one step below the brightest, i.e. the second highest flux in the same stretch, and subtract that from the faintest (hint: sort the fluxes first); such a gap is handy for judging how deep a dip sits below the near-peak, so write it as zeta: -0.40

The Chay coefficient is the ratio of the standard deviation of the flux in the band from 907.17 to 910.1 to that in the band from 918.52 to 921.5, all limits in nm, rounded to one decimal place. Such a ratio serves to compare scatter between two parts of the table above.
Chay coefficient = 0.9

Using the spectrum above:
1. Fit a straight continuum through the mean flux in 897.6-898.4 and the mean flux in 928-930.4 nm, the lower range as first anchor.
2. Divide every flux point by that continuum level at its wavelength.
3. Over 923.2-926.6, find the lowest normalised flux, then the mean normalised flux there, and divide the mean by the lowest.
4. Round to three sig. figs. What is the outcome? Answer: 1.04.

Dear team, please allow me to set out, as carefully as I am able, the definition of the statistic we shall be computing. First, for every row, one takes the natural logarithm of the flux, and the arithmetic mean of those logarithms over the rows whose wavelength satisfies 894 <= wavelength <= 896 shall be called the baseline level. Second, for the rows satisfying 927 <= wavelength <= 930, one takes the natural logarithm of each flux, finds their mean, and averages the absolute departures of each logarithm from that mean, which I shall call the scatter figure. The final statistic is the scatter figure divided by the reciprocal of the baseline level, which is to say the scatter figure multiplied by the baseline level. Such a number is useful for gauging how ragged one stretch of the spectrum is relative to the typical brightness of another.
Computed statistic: 0.033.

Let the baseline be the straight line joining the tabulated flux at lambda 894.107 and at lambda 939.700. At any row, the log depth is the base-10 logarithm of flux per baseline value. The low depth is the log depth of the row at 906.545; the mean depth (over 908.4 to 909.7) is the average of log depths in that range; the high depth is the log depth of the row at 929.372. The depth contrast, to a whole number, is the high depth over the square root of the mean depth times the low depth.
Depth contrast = 7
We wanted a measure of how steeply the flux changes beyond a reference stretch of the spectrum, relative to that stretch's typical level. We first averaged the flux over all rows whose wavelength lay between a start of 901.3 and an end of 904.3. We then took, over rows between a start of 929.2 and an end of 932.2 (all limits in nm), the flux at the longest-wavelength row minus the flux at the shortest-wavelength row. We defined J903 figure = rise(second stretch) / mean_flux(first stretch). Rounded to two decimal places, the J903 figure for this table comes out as -0.11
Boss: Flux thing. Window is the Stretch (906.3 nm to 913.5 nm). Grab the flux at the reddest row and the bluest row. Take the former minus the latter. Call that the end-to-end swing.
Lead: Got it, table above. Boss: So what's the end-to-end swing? 0.0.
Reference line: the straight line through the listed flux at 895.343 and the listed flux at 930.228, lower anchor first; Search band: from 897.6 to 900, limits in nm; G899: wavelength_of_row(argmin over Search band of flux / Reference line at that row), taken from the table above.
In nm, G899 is 899.890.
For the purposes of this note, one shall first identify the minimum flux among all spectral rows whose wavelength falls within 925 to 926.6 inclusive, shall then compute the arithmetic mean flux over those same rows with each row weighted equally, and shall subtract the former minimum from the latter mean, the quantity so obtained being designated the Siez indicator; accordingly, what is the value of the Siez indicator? 0.16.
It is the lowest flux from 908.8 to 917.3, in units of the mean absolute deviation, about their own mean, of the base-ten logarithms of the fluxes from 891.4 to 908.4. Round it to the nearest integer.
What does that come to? 507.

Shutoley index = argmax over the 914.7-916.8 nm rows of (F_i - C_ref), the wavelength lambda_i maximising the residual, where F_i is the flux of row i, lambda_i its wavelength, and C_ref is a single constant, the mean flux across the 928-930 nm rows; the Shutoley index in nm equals 916.620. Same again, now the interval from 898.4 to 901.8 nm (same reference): 899.062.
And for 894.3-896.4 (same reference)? 896.168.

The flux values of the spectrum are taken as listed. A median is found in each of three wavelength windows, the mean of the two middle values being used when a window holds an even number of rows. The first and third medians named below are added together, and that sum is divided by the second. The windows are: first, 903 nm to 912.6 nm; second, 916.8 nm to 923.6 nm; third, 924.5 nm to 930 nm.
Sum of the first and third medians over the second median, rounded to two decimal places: 2.00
